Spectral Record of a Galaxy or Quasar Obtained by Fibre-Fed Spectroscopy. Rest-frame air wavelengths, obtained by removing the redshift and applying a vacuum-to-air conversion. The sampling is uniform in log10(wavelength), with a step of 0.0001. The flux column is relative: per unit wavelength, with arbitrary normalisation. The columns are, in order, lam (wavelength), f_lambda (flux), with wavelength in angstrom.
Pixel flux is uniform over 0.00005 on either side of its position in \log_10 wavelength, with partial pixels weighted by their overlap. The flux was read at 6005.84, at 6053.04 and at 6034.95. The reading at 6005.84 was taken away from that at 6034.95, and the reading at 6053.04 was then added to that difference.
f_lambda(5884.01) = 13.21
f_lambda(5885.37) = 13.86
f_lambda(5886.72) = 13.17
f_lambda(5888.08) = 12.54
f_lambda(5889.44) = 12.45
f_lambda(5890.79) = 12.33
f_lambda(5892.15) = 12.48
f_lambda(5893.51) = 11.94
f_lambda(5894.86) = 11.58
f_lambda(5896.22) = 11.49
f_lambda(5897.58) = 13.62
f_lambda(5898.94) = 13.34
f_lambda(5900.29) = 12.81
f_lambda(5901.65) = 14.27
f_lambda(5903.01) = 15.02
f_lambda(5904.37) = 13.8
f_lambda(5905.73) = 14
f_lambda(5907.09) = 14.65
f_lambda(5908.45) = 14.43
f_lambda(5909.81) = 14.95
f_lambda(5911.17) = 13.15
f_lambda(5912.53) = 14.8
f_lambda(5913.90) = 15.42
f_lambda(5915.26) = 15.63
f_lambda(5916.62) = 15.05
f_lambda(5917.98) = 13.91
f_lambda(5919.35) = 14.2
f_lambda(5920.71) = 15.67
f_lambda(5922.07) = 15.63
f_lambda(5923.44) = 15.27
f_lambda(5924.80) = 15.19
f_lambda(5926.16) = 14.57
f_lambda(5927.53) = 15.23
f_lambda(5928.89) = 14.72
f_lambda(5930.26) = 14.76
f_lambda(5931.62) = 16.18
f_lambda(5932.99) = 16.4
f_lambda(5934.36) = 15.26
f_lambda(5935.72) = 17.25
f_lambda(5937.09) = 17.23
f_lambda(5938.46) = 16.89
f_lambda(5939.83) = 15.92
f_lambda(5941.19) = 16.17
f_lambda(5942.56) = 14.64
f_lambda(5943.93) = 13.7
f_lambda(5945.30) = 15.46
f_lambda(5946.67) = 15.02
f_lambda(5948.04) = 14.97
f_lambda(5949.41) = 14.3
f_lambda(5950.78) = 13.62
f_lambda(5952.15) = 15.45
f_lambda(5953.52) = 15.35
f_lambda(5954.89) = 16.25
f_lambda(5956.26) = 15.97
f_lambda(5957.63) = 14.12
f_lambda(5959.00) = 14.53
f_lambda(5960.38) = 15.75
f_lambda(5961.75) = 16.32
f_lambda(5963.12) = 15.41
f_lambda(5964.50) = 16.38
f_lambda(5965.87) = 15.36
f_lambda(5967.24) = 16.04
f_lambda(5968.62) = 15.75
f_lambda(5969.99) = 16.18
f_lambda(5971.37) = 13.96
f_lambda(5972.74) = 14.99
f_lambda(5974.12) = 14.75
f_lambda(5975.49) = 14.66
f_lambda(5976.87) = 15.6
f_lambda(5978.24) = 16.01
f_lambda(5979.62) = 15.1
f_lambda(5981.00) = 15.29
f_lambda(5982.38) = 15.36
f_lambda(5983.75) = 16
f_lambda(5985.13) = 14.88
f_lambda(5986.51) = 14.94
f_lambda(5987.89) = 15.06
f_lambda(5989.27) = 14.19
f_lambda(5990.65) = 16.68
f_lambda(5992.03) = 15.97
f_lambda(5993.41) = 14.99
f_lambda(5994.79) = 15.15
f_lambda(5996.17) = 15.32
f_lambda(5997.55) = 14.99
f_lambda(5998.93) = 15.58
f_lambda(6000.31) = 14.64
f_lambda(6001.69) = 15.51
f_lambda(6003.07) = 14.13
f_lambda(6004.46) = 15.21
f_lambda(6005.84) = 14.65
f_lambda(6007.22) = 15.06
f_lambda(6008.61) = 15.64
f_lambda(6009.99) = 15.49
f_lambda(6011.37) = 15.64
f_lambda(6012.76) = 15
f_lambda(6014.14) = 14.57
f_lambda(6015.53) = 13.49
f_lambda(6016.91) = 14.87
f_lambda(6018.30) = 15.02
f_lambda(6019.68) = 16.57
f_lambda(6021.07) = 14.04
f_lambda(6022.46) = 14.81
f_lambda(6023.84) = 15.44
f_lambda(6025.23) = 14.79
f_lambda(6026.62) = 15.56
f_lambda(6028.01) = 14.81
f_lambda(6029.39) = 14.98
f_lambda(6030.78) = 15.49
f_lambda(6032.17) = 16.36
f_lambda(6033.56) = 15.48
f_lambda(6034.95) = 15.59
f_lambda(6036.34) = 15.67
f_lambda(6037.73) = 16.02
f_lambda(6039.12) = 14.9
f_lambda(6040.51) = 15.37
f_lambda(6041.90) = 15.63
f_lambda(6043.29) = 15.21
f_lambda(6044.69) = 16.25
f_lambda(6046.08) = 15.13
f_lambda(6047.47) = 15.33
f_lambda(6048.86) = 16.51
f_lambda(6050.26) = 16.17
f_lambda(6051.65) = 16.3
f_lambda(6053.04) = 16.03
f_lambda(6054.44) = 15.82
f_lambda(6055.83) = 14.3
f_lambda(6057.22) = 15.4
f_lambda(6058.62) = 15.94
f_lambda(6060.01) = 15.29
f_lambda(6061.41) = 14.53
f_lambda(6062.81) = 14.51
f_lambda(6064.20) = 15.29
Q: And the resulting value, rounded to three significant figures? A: 17.0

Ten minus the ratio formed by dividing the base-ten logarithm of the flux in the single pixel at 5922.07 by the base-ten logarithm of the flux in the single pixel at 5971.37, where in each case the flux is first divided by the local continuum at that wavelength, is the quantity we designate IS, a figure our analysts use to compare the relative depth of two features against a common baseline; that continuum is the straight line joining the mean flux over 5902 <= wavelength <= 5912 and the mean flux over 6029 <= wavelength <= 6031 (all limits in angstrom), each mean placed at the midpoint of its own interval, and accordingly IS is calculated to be 11.4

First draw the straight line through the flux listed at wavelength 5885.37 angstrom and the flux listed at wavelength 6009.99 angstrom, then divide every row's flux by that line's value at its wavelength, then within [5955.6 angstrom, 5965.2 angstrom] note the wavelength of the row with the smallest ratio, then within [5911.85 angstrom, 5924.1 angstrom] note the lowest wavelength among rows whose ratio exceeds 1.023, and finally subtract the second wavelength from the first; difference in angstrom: 45.1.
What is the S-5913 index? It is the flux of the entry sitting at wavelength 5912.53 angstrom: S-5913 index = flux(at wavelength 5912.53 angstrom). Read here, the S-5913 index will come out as 14.8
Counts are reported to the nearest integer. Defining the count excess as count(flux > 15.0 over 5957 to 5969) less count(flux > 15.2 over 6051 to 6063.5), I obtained 1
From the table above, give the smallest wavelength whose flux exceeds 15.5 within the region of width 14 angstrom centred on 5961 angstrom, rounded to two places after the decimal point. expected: 5954.89 angstrom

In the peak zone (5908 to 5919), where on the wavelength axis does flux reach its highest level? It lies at 5915.26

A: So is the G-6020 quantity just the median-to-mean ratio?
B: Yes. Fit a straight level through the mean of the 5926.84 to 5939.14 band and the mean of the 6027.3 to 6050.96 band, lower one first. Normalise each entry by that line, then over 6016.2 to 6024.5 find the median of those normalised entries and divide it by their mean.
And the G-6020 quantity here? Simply 0.99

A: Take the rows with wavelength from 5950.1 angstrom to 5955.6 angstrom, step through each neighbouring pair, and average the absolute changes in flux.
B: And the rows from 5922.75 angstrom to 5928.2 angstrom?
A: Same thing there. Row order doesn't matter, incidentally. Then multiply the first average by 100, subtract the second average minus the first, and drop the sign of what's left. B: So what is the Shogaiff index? 95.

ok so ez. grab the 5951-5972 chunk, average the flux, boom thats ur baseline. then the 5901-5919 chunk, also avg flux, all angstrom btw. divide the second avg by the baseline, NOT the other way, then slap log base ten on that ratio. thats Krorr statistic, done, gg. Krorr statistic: -0.028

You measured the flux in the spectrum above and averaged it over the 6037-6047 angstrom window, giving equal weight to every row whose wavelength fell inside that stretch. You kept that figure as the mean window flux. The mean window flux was 15.5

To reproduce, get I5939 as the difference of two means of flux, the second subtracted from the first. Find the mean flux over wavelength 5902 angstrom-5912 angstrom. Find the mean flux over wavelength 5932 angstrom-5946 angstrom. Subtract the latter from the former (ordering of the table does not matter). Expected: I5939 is -1.6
